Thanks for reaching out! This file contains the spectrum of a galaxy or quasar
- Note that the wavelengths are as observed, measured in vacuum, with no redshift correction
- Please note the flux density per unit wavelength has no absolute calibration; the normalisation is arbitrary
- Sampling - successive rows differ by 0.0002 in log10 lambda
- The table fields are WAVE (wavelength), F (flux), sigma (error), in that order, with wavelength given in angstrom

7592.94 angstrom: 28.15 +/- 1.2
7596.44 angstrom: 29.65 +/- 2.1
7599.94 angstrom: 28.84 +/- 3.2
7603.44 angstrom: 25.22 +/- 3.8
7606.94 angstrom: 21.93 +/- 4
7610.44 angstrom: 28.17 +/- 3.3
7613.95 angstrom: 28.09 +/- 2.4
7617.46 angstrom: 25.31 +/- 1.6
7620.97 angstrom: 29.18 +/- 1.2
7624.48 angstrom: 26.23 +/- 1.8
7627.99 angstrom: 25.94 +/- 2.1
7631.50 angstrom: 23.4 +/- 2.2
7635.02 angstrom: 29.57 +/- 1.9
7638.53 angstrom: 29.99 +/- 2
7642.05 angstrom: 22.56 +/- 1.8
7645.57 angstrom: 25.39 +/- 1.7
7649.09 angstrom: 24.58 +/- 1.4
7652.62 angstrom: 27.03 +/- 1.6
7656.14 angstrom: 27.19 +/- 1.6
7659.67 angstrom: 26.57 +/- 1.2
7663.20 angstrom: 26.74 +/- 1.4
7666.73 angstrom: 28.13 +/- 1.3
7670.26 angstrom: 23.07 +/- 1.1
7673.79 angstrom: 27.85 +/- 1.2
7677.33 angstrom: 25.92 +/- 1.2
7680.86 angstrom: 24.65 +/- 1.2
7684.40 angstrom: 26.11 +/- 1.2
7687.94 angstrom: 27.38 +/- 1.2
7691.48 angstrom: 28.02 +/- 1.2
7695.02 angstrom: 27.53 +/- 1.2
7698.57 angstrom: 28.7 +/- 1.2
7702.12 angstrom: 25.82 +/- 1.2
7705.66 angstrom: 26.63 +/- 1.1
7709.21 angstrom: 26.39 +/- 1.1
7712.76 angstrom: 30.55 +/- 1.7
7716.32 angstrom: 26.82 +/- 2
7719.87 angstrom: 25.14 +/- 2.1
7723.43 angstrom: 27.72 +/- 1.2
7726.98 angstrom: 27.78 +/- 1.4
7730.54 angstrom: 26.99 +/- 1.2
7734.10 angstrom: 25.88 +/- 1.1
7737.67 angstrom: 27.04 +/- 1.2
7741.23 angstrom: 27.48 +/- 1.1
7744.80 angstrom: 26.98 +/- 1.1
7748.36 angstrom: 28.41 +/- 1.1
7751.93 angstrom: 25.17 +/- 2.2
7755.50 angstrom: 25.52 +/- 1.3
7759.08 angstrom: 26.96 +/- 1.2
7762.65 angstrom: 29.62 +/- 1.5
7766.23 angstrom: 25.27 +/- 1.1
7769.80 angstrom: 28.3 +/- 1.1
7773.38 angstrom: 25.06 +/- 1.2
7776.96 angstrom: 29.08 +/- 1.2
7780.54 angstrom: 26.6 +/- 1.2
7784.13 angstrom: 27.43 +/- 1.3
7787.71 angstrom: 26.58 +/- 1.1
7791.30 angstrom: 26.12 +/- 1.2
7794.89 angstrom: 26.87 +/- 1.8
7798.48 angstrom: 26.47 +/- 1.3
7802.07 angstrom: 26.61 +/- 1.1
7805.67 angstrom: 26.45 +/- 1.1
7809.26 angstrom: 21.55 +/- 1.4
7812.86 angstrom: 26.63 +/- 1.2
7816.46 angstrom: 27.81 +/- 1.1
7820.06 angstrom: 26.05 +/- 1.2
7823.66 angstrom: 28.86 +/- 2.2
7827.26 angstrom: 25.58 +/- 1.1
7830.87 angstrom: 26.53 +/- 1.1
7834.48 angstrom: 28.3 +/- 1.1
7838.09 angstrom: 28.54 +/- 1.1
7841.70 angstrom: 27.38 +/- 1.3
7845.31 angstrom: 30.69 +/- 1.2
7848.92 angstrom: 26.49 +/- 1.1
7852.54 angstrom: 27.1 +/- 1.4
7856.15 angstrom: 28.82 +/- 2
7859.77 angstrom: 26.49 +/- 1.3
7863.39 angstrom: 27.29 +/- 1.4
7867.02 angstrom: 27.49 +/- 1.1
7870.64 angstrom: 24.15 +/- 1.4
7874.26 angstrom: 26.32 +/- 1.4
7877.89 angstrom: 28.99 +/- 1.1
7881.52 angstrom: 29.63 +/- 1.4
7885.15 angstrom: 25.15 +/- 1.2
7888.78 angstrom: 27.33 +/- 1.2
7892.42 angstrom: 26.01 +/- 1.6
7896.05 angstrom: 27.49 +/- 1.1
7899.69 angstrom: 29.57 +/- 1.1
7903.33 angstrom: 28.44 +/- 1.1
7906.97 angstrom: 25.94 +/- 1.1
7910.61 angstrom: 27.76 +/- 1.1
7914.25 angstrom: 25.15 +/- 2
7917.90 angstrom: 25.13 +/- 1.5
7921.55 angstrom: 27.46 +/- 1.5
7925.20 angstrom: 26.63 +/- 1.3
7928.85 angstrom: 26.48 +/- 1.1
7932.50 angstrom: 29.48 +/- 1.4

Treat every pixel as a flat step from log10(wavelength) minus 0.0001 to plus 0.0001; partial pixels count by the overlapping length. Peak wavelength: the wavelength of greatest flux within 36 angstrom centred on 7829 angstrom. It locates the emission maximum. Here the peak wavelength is 7845.31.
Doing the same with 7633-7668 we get 7638.53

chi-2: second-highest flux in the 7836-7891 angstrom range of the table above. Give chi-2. 29.63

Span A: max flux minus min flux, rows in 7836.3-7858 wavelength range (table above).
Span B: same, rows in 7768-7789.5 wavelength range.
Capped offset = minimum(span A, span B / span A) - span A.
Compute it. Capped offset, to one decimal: -3.2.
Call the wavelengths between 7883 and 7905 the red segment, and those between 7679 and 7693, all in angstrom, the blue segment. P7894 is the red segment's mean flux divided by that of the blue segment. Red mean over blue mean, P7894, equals 1.03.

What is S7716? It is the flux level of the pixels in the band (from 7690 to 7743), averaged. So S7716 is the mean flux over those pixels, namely 27.2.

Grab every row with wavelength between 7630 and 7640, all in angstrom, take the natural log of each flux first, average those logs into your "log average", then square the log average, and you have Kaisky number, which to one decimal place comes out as 11.0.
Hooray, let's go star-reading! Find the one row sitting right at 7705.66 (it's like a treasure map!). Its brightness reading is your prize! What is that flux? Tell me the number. 26.63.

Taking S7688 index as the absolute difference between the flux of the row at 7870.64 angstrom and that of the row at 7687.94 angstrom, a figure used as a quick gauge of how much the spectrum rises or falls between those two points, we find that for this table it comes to 3.2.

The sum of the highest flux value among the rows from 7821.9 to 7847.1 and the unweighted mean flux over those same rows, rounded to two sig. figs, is 59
